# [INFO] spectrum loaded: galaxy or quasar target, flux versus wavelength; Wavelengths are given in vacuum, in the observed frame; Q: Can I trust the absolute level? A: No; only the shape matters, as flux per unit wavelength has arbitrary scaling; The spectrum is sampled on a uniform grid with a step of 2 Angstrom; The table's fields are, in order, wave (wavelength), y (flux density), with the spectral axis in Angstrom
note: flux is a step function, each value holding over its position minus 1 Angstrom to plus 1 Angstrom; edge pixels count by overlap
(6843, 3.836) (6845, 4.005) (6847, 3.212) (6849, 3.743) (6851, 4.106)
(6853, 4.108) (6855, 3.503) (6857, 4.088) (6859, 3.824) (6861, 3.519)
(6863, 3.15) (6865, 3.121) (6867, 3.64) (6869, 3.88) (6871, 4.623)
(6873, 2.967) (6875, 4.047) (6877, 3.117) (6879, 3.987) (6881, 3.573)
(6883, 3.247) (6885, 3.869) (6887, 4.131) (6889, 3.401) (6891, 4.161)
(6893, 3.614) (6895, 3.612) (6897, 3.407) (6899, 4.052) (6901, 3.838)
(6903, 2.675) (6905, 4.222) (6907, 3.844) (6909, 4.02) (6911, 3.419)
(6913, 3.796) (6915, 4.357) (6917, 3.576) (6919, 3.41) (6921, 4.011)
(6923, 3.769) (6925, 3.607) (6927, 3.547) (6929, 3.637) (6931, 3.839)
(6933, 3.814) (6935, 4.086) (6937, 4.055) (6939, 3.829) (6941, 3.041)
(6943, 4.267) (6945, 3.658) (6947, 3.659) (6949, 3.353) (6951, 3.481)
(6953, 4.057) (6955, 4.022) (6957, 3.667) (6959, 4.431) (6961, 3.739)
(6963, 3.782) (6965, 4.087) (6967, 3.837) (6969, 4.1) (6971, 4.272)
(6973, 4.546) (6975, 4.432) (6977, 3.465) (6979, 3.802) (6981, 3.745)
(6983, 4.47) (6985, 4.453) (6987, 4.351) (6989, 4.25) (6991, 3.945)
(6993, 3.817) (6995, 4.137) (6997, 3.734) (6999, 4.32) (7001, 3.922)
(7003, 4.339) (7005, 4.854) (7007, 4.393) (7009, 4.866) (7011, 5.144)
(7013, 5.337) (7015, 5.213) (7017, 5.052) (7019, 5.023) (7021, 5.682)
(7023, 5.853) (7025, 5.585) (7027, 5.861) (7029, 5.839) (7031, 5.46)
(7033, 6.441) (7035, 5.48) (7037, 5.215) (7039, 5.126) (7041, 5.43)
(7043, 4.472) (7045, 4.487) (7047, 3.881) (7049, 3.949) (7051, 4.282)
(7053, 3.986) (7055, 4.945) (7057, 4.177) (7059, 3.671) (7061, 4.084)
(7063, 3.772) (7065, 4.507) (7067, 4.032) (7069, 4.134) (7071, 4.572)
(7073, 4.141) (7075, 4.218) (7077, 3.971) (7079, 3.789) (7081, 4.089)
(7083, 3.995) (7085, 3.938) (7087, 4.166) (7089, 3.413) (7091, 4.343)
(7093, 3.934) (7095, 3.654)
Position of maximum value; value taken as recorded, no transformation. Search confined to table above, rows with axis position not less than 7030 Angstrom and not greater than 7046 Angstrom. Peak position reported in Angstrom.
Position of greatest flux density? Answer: 7033 Angstrom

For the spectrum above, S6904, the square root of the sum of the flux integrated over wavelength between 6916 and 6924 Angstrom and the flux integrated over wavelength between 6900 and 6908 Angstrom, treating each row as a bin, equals 7.66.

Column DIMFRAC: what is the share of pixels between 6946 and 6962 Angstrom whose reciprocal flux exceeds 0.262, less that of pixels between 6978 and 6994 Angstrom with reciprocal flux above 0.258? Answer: 0.25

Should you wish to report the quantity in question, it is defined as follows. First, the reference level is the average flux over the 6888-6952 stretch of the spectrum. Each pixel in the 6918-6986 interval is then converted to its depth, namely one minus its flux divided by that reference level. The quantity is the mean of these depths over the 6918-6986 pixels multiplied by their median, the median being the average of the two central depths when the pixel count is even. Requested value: 0.001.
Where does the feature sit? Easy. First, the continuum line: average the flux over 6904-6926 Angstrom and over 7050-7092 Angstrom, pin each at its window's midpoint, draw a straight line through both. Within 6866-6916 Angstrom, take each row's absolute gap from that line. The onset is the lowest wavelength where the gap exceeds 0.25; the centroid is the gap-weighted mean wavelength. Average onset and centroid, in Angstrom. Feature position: 6880.3 Angstrom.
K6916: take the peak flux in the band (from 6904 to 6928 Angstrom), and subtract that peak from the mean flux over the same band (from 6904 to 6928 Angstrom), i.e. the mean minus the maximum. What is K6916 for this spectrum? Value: -0.56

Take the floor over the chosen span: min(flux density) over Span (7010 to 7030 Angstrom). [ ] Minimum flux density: 5.023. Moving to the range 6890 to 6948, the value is 2.675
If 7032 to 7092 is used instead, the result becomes 3.413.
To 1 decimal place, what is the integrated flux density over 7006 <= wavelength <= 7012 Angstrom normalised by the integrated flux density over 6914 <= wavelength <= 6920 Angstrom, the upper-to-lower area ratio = 1.3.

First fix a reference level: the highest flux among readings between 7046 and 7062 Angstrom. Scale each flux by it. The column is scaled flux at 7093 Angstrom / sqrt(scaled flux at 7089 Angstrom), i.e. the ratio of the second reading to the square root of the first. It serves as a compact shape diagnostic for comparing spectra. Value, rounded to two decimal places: 0.96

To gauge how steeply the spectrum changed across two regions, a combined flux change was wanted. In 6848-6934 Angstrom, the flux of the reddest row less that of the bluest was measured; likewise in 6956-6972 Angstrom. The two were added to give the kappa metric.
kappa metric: 1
